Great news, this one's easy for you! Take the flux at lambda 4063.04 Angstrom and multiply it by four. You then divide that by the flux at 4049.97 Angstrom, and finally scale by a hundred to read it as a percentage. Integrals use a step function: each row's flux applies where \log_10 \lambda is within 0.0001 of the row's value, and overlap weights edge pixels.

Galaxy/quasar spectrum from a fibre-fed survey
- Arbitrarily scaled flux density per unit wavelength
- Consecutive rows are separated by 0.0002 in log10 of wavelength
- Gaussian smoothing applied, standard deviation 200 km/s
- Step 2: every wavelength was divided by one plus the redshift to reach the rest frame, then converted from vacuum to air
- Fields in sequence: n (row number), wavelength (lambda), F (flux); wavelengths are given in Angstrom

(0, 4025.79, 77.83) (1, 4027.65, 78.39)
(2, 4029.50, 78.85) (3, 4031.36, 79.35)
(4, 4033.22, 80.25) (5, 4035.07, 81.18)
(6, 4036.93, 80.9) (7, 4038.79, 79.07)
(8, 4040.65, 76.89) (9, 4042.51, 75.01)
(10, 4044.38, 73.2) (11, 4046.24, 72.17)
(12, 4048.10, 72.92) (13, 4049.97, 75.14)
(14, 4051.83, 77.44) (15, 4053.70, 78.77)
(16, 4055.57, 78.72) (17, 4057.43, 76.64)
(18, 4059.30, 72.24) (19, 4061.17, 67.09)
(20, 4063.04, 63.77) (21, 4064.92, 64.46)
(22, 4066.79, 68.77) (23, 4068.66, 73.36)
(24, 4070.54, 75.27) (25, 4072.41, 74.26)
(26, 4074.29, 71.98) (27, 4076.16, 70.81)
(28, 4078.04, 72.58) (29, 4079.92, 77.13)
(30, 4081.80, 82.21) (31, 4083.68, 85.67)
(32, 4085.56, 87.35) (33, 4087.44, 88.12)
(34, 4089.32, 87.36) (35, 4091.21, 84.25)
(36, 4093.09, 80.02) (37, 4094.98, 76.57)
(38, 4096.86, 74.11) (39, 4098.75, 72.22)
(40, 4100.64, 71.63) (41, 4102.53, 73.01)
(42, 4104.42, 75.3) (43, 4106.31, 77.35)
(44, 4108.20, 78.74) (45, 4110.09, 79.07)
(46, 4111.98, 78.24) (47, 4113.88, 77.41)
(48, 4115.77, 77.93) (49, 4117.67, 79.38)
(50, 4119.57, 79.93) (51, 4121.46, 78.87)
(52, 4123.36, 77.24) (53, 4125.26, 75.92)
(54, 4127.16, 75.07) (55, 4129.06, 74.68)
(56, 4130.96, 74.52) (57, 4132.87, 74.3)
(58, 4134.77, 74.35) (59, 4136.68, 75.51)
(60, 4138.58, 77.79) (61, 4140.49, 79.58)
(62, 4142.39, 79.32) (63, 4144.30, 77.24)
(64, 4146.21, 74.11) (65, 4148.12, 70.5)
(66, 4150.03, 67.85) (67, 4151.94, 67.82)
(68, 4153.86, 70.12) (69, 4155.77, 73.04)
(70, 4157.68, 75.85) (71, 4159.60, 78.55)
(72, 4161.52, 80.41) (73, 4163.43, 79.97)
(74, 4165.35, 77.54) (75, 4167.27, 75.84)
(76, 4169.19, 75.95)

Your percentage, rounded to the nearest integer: 339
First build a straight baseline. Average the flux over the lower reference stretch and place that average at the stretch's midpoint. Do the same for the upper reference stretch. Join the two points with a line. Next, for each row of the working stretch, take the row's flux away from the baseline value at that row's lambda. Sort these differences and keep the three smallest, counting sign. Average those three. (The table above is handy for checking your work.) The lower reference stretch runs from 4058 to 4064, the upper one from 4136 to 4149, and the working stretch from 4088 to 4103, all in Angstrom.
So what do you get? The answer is -13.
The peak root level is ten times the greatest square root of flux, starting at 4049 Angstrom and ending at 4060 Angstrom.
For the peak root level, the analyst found 88.8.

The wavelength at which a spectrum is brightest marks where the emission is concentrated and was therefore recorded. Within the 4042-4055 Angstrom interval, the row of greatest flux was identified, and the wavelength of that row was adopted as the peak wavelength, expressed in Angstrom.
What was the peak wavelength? 4053.70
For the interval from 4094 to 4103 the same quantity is 4094.98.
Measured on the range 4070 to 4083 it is 4081.80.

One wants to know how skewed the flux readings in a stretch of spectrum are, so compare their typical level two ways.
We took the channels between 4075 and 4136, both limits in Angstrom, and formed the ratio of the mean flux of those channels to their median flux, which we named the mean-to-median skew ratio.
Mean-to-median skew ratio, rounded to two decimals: 1.01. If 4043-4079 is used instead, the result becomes 1.00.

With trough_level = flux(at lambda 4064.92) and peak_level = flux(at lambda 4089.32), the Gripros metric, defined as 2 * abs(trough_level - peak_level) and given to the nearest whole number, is 46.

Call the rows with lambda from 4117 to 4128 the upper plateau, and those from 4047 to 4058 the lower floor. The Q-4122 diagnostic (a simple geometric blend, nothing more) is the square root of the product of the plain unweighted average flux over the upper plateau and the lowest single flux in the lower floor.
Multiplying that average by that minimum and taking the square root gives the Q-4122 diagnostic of 75.3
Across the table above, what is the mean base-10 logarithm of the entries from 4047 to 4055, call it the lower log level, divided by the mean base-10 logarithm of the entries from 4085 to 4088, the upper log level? 0.97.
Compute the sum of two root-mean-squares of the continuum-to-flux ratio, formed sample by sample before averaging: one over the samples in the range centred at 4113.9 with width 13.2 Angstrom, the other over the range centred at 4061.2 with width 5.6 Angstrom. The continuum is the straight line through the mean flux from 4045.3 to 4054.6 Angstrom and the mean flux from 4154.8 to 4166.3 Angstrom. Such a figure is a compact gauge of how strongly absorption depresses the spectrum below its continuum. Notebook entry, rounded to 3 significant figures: 2.09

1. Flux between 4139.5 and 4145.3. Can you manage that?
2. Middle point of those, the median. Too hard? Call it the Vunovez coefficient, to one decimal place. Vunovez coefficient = 79.3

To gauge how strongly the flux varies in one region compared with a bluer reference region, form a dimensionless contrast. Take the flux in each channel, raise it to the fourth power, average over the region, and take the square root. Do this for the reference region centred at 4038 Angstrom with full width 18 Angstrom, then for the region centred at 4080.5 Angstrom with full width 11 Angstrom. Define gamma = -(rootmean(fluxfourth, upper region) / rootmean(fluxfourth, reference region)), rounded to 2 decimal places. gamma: -1.06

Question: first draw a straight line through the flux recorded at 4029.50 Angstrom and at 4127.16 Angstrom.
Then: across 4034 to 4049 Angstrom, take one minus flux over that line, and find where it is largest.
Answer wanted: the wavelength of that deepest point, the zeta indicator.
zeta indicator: 4046.24 Angstrom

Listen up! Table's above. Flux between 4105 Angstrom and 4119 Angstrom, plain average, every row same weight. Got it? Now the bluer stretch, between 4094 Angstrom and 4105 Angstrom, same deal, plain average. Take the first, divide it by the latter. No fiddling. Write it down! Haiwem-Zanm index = 1.06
